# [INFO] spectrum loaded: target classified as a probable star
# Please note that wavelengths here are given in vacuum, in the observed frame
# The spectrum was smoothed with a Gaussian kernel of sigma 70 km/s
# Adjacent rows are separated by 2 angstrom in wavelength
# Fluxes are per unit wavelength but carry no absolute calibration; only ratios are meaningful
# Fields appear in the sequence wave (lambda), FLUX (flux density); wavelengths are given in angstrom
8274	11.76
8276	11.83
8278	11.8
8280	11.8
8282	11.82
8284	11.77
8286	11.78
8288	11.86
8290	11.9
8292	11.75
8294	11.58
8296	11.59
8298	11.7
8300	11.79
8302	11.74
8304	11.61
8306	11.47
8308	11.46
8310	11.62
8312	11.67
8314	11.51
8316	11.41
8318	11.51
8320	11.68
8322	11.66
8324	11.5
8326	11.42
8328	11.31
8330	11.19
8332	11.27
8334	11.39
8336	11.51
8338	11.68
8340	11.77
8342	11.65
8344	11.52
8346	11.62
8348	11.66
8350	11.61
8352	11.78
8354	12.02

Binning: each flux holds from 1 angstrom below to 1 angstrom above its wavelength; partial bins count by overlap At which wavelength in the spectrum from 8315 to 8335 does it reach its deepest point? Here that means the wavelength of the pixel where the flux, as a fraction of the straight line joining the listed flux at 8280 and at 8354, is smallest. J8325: 8330 angstrom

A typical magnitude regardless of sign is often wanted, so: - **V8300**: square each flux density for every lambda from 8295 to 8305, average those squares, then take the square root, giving 11.69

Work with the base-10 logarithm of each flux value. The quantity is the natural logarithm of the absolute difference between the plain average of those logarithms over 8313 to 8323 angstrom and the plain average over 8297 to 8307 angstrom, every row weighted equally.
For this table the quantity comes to -5.5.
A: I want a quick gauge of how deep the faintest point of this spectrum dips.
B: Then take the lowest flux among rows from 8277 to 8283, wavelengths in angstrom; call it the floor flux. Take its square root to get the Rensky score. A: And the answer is 3.44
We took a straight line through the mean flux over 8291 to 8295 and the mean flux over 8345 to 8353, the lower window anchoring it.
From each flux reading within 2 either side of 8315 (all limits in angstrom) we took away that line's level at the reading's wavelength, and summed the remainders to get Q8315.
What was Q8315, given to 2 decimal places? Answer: -0.41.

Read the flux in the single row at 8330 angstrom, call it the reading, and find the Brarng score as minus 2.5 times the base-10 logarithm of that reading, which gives -2.62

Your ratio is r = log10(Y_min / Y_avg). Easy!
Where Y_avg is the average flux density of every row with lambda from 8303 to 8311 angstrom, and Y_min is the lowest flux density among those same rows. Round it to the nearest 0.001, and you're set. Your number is -0.003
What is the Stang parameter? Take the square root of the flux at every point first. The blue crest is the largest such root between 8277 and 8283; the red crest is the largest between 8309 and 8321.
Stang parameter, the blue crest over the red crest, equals 1.006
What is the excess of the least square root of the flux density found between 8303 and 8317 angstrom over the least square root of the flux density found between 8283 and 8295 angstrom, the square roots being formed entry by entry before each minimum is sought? -0.025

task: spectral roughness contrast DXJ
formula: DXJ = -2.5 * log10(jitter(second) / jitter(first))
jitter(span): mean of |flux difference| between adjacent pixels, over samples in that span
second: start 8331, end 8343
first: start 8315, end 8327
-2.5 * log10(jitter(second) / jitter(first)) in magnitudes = -0.17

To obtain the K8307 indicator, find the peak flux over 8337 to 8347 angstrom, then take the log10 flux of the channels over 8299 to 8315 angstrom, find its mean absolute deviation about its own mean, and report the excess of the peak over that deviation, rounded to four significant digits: 11.77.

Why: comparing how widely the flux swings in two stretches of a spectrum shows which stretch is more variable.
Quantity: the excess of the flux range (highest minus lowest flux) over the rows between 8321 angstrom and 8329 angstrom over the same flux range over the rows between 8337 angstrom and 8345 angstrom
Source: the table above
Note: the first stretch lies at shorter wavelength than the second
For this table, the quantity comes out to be 0.10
